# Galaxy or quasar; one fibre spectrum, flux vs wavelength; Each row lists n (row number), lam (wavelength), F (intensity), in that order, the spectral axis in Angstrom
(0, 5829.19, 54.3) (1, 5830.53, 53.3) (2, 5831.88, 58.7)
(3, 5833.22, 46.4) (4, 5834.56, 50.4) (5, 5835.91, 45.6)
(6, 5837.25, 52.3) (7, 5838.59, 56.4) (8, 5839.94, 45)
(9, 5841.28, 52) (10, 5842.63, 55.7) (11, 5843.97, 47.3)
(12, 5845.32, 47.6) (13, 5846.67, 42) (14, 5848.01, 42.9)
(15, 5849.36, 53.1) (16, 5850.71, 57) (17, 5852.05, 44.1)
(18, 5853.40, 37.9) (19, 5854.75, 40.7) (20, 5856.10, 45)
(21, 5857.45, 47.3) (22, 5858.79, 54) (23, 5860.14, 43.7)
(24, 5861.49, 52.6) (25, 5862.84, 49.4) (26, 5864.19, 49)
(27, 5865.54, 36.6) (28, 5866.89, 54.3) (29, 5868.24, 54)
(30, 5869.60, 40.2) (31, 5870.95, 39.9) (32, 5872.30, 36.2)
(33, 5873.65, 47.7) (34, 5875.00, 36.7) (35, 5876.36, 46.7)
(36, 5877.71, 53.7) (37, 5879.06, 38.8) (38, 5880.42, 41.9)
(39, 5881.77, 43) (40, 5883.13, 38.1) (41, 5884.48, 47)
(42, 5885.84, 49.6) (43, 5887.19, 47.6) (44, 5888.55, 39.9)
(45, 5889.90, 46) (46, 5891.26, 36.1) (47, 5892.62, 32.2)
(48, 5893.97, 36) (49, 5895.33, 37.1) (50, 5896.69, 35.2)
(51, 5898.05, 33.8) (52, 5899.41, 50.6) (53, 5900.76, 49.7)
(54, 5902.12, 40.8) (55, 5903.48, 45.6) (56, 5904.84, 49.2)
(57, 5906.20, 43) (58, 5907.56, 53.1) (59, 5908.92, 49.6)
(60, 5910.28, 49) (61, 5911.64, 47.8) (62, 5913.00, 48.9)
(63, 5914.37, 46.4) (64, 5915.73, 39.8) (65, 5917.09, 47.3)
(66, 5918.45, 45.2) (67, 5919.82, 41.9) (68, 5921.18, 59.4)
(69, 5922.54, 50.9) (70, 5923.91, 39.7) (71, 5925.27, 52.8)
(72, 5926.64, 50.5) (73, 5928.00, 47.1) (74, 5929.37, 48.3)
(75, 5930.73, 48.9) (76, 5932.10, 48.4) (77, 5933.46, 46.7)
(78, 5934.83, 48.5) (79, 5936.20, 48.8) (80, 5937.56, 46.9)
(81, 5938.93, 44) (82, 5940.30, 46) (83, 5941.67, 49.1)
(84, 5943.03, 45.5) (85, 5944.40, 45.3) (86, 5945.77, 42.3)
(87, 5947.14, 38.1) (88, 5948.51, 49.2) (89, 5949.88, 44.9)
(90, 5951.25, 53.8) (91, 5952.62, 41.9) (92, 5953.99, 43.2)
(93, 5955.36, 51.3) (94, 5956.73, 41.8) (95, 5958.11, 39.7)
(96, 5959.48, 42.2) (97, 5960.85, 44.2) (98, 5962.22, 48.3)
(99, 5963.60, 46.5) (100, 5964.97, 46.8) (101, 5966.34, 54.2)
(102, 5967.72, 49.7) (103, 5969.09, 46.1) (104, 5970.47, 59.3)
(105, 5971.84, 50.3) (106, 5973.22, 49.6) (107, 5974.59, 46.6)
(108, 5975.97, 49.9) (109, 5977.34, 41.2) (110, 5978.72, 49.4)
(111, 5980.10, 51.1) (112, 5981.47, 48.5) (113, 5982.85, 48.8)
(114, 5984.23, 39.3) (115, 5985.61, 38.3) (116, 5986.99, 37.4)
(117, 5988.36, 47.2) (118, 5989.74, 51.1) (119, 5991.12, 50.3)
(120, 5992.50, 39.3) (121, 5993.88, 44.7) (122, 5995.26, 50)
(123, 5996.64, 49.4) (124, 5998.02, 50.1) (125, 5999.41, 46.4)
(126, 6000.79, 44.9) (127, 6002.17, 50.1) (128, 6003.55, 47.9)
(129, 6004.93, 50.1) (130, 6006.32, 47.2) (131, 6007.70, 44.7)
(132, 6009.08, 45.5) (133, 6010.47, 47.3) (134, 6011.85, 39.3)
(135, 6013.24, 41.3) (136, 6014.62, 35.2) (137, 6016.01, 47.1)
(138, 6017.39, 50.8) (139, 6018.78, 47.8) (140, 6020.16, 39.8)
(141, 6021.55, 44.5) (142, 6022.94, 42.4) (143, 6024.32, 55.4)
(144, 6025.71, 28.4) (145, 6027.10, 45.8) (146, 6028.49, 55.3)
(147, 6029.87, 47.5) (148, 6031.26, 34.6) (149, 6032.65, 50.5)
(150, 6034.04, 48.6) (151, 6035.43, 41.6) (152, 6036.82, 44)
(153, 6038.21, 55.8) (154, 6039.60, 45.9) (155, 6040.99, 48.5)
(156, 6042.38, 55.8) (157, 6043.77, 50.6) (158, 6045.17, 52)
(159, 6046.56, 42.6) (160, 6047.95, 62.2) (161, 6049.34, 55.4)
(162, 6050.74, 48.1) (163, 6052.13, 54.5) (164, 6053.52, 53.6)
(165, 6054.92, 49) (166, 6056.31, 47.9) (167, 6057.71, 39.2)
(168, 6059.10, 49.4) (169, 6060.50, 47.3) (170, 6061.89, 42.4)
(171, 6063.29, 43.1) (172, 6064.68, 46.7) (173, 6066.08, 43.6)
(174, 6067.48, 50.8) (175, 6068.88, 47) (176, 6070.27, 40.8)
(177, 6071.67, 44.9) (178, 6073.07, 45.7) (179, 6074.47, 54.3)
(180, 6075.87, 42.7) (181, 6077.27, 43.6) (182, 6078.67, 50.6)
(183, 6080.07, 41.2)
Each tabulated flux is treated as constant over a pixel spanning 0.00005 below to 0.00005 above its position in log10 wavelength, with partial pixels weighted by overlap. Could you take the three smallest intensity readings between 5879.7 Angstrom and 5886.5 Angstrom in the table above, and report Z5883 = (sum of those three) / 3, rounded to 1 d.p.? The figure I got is 41.0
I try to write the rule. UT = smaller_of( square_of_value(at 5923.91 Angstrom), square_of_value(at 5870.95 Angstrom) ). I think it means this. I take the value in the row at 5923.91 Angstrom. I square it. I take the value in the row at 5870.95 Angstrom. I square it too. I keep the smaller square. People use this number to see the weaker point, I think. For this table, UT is 1576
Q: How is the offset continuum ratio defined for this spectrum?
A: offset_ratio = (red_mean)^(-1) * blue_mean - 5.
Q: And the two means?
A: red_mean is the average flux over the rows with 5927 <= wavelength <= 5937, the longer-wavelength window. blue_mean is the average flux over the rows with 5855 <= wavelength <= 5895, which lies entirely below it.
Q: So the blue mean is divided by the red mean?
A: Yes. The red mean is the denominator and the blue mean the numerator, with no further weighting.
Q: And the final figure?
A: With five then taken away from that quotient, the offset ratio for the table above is -4.08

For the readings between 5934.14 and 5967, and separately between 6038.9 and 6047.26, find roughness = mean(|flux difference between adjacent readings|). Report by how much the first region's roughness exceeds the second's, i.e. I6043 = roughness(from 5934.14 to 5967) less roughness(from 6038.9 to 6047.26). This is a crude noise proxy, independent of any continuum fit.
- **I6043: -1.0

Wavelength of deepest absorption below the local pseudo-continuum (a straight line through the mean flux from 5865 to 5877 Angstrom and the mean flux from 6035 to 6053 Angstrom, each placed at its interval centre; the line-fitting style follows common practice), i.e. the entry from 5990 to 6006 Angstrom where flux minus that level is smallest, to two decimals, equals 5992.50 Angstrom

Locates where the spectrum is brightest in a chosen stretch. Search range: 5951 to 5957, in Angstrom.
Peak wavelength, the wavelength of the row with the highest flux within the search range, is 5951.25 Angstrom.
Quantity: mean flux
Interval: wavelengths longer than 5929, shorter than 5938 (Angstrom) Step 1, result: 48.1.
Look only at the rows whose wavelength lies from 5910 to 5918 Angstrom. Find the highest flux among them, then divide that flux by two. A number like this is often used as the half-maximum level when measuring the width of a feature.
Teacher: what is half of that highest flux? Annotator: 24.5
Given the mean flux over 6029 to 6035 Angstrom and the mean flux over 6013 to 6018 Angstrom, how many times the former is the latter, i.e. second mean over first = 0.96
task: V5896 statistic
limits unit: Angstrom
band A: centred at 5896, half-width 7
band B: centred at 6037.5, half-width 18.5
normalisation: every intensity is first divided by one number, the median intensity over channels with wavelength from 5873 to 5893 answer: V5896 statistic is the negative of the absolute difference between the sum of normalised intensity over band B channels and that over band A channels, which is -20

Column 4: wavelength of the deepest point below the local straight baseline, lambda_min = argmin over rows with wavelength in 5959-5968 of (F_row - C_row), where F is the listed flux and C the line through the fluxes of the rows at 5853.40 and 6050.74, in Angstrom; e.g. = 5959.48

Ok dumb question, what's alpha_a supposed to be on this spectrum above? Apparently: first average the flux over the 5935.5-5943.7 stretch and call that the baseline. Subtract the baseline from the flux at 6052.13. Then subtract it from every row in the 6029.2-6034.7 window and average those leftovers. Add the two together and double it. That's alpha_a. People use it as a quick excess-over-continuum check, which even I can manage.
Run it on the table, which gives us 13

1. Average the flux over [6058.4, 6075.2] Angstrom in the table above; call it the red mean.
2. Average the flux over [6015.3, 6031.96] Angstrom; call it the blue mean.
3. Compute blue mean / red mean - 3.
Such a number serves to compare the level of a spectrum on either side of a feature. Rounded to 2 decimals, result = -2.03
